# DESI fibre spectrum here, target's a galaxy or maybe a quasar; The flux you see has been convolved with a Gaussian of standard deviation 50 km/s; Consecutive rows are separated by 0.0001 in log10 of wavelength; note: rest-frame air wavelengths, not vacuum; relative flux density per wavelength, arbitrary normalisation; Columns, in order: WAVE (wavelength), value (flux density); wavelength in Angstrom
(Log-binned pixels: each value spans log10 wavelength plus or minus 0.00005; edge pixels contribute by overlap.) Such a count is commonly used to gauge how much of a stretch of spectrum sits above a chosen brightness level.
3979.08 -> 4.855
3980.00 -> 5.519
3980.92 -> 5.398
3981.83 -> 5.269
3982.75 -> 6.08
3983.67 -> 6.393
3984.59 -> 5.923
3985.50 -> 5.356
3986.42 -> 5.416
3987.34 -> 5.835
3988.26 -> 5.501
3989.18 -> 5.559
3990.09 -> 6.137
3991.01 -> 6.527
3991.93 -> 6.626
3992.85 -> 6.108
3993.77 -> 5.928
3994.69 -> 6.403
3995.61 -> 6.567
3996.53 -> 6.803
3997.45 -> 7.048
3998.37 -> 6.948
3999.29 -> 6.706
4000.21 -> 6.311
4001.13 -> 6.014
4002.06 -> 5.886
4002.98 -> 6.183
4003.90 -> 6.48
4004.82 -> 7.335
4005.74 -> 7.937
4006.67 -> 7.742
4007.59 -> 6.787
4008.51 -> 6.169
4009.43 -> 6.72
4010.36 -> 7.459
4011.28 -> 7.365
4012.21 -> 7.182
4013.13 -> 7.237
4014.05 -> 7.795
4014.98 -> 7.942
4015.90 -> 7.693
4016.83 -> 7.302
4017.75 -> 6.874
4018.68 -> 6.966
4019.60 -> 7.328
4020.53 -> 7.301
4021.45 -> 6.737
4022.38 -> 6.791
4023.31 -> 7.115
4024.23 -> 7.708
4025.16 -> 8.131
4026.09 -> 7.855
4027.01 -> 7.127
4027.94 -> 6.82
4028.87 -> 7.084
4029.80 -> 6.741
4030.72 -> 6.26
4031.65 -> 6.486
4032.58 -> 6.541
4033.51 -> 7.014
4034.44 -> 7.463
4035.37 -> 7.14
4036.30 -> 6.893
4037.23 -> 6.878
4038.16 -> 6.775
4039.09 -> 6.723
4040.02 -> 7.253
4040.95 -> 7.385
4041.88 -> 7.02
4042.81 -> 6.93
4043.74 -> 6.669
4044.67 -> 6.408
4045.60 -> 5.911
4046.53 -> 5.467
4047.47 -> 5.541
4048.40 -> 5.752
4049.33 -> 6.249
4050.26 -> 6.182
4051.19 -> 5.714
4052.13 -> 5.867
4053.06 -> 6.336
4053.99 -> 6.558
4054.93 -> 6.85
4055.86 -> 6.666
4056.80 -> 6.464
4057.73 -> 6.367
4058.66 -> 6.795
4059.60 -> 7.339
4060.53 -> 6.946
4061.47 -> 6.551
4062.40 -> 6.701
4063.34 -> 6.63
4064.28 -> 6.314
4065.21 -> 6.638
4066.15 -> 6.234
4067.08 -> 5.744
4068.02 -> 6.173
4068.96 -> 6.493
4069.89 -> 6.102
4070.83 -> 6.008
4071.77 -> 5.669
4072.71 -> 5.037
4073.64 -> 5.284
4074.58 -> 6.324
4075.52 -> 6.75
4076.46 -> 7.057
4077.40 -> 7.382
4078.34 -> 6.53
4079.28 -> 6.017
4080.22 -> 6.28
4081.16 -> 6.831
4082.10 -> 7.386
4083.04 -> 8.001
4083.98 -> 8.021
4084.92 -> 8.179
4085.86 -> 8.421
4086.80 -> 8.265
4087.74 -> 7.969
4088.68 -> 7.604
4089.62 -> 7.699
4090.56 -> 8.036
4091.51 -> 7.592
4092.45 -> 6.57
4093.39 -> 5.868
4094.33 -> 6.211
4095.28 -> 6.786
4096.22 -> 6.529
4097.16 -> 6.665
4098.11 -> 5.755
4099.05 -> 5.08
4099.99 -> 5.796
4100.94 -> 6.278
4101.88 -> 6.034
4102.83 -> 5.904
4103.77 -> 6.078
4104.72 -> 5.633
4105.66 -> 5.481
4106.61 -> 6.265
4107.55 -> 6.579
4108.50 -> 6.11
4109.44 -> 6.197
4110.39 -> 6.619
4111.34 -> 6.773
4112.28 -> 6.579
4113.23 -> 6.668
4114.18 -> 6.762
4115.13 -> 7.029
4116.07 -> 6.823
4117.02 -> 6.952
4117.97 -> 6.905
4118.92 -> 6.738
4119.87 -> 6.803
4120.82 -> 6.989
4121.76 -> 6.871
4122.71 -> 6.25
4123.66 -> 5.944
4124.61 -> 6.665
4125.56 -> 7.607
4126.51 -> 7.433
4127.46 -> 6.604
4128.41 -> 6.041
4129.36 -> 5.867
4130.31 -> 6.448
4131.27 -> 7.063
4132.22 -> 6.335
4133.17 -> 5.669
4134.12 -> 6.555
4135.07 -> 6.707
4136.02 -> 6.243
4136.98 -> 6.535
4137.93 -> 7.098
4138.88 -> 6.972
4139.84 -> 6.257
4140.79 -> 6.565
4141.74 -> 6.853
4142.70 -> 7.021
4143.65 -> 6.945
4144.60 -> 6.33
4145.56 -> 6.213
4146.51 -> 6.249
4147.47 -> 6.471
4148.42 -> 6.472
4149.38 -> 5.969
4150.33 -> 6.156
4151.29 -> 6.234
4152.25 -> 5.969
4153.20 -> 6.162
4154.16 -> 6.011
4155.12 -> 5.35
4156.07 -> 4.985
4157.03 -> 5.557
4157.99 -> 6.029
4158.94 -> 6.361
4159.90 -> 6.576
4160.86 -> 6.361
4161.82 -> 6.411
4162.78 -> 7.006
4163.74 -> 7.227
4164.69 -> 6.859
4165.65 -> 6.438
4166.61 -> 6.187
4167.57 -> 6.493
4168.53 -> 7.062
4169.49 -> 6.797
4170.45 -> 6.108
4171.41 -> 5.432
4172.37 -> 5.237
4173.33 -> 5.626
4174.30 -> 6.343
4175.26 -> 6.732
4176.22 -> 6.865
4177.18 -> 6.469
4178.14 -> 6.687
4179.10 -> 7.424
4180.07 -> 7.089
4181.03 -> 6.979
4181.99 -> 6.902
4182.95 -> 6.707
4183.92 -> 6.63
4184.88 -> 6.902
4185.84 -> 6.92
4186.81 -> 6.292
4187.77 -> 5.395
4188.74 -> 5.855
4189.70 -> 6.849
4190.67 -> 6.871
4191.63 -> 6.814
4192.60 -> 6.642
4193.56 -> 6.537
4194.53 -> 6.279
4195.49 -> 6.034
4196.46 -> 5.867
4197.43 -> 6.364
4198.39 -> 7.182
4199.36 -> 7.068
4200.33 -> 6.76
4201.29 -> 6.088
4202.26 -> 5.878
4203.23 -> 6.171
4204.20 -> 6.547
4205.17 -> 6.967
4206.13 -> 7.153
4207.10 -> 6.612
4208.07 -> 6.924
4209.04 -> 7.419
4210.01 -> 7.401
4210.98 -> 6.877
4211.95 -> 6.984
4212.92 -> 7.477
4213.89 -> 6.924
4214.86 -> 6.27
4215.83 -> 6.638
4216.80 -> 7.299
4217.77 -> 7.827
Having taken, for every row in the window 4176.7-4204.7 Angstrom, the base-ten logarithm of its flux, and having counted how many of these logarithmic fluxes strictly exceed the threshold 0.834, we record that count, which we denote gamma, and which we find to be 10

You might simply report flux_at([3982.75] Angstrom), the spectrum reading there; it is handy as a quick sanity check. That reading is 6.08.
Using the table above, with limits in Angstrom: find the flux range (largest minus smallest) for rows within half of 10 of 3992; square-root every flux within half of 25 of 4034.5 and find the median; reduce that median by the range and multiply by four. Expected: 5.3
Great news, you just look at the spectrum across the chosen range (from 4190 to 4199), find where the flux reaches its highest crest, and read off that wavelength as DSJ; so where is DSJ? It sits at 4198.39 Angstrom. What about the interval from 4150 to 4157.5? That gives 4151.29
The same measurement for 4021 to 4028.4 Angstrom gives 4025.16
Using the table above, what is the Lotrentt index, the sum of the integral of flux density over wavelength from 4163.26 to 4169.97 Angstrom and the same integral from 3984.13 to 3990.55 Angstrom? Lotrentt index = 81.6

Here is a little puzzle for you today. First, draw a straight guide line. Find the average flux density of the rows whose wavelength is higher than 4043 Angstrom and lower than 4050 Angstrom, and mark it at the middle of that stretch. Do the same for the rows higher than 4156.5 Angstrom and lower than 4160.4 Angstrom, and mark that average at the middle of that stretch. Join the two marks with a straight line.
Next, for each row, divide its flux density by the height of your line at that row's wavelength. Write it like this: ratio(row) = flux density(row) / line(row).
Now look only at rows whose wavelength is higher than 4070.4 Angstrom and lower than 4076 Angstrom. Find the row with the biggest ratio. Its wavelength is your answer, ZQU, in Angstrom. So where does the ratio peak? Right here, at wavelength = 4075.52 Angstrom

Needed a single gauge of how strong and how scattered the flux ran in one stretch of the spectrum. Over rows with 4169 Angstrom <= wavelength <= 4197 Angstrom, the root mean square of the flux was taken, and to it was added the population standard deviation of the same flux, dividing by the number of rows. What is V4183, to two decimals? 7.03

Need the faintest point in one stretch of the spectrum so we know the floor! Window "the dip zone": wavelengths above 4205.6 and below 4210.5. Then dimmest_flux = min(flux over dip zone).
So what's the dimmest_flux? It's 6.612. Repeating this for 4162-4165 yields 6.859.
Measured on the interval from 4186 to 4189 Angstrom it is 5.395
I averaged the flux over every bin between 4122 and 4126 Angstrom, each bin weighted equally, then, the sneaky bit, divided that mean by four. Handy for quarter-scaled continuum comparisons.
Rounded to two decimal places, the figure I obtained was 1.65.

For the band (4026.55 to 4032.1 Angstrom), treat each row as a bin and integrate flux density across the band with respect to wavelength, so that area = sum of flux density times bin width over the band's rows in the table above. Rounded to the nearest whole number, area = 38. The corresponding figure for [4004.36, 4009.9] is 39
